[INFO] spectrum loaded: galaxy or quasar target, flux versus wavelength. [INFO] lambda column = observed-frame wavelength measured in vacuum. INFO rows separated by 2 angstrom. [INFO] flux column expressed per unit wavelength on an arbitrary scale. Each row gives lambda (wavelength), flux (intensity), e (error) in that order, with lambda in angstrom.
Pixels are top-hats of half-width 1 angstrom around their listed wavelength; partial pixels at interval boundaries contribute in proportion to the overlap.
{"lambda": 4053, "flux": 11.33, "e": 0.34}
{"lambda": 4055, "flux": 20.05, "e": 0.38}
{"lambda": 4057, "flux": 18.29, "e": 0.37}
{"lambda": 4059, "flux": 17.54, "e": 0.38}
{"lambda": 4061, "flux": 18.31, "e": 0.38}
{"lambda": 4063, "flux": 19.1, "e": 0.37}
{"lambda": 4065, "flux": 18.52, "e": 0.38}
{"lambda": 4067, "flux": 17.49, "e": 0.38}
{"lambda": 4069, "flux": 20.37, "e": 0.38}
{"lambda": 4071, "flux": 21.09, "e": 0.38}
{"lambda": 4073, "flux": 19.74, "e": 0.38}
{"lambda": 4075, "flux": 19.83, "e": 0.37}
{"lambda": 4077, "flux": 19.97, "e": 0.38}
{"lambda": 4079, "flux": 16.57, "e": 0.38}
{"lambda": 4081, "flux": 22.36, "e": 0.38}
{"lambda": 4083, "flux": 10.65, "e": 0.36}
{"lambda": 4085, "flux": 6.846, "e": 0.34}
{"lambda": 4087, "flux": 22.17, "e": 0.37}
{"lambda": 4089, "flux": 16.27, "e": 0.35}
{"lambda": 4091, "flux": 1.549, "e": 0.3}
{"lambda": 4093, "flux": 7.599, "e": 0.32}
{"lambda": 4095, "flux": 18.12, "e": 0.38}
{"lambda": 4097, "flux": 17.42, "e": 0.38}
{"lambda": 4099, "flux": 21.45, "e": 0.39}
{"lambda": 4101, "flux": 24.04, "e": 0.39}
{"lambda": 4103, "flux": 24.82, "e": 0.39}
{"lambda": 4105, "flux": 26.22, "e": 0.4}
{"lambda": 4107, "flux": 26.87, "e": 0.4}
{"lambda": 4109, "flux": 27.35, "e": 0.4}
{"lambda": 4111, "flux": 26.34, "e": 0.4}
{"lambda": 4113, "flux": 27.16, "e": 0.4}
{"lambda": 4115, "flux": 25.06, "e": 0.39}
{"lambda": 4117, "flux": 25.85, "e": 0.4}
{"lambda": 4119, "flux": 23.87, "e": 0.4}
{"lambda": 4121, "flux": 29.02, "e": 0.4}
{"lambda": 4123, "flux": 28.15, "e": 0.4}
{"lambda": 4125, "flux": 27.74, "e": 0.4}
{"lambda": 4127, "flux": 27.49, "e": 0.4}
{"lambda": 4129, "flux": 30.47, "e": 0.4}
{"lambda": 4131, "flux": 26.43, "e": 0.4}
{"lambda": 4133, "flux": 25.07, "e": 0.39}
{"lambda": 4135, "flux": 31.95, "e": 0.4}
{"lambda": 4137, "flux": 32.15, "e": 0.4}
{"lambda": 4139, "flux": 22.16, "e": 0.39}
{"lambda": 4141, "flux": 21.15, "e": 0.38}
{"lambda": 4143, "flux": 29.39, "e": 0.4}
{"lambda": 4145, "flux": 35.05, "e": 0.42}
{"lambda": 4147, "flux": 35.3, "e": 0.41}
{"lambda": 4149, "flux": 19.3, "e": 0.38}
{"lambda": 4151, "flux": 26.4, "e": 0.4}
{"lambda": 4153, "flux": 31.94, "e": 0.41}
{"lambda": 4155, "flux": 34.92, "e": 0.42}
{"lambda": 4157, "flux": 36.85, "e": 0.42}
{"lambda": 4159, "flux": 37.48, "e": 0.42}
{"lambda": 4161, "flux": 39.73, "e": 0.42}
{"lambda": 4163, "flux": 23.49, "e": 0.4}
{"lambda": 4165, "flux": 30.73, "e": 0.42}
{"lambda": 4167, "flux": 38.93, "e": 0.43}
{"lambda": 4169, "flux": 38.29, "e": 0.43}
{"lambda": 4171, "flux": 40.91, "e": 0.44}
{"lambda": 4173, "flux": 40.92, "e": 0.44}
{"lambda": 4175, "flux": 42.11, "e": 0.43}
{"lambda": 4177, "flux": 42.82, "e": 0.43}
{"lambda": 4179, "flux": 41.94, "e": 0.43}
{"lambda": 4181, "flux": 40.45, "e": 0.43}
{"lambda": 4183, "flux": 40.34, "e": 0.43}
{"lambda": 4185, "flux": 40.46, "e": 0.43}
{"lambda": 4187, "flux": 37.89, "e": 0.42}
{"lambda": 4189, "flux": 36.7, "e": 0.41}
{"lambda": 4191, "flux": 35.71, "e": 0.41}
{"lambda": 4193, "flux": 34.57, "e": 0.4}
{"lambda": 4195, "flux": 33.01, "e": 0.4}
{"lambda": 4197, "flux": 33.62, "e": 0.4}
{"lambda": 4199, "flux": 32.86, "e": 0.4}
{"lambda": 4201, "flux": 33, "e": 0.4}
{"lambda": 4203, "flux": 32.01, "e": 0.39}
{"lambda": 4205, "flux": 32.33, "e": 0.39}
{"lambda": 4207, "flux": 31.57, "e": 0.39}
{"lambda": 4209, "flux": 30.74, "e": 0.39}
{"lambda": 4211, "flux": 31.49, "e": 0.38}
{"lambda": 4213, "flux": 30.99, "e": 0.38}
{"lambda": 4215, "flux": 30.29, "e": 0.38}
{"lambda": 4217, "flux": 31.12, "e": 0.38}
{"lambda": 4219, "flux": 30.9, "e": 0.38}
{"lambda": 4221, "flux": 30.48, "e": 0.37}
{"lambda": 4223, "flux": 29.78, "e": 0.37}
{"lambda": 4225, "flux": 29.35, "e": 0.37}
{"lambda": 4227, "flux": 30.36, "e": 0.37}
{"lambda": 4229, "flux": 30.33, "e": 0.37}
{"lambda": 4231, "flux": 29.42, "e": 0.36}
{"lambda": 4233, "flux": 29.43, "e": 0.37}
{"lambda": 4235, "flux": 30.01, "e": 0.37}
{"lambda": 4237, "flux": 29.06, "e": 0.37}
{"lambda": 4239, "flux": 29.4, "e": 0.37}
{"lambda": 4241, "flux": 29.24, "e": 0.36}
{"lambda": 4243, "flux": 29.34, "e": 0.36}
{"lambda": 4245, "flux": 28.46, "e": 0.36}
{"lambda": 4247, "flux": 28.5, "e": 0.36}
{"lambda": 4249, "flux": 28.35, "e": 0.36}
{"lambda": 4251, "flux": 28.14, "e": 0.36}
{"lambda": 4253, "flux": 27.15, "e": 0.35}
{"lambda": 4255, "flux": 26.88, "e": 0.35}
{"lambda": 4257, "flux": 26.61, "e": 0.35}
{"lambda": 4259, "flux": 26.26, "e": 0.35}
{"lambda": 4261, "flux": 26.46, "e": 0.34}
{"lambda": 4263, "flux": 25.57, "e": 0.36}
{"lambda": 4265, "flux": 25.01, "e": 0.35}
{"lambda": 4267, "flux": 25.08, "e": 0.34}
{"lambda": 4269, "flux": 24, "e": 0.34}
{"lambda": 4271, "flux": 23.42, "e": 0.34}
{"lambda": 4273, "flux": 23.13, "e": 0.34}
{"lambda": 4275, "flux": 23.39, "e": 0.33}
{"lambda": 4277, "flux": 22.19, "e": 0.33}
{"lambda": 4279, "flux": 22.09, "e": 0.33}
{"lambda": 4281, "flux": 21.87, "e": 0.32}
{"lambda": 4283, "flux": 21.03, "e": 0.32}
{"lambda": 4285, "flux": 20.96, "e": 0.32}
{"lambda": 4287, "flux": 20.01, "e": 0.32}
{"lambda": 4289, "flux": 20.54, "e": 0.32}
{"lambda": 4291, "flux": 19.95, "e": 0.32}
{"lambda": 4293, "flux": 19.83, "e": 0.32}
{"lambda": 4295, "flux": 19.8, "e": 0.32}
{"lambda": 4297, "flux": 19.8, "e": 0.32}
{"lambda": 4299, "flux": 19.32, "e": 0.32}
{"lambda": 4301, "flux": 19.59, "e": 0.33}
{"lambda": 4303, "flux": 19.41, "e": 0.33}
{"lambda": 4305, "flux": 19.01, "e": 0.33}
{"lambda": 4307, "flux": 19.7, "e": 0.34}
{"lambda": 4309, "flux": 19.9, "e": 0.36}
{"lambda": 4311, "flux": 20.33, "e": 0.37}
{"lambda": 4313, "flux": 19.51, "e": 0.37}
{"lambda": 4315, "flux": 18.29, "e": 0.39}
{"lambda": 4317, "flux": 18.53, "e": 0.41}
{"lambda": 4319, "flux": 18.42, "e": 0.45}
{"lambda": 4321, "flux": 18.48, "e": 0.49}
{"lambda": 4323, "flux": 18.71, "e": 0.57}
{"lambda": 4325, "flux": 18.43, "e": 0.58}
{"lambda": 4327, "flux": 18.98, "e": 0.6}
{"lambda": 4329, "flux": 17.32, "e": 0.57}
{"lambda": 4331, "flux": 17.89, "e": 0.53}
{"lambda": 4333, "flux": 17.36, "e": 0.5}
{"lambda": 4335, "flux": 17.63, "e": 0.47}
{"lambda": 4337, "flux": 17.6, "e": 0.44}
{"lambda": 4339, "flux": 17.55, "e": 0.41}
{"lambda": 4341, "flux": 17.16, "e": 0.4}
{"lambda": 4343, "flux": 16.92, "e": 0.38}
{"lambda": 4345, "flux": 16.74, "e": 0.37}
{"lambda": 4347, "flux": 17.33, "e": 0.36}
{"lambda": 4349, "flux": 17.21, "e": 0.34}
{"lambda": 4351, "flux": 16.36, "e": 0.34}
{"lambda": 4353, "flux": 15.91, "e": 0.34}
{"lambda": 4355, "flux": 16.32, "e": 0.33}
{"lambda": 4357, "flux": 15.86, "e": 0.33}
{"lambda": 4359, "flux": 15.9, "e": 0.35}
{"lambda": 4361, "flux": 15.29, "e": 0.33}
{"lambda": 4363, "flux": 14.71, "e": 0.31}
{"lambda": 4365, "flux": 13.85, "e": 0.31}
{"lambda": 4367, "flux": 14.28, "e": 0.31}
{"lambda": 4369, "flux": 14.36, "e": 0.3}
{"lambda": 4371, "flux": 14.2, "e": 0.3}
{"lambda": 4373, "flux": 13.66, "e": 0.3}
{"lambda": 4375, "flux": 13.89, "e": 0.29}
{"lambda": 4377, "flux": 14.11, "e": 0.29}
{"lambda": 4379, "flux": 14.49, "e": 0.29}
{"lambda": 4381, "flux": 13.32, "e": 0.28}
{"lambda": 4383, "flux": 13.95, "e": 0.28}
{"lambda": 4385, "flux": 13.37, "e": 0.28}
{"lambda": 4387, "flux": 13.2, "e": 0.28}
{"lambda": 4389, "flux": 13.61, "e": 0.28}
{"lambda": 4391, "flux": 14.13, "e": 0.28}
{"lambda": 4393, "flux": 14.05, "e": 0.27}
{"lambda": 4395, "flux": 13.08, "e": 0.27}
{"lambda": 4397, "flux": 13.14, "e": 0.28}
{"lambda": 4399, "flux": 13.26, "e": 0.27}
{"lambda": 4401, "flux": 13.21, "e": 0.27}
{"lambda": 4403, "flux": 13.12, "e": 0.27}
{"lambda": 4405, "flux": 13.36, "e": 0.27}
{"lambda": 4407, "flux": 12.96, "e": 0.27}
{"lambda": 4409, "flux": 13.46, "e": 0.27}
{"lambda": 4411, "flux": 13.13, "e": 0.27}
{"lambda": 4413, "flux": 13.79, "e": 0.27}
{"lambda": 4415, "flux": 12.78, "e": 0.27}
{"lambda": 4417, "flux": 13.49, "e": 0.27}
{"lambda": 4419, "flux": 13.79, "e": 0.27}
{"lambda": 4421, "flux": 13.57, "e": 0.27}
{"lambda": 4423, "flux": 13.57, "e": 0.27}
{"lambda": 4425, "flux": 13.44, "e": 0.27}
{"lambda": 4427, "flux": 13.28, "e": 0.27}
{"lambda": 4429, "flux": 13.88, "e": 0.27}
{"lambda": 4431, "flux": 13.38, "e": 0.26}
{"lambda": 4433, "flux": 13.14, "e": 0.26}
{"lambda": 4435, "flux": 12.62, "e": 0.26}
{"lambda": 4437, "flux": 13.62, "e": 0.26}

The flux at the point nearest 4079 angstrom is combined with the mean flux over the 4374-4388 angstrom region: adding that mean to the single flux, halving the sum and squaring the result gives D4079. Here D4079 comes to 230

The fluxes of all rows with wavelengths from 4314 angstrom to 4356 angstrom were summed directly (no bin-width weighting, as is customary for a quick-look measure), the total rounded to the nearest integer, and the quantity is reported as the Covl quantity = 369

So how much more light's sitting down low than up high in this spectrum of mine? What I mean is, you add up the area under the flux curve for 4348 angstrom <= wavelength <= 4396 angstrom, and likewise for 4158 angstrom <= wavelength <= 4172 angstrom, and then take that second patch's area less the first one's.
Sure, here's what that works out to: -199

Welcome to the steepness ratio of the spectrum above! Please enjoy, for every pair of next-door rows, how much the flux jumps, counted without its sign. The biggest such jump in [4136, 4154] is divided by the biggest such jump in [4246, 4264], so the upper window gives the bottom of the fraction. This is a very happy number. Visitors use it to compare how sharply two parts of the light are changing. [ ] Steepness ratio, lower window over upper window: 16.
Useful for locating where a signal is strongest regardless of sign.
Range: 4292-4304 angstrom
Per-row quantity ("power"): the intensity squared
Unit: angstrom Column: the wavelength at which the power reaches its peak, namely 4293 angstrom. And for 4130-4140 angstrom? 4137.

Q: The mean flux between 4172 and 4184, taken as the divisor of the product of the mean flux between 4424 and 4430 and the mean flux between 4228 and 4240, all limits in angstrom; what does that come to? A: 10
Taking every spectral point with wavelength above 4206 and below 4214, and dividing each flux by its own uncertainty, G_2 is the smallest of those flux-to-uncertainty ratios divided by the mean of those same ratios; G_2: 0.973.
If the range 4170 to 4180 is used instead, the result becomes 0.966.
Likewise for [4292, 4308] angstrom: 0.960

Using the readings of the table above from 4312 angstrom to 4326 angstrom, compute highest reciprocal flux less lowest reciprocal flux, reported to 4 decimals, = 0.0034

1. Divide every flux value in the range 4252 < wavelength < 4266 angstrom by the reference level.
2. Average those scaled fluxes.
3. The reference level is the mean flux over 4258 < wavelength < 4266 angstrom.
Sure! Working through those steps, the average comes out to 1.0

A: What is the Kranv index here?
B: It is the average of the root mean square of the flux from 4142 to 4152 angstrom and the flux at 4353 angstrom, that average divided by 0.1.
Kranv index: 228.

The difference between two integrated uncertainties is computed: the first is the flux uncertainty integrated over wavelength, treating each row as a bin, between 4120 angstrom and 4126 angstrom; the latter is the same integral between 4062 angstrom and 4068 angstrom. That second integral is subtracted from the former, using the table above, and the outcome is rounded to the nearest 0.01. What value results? 0.14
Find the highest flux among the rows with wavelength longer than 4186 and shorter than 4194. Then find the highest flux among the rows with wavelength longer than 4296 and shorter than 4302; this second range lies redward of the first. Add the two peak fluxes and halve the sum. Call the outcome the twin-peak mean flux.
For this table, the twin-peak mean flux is 28.8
